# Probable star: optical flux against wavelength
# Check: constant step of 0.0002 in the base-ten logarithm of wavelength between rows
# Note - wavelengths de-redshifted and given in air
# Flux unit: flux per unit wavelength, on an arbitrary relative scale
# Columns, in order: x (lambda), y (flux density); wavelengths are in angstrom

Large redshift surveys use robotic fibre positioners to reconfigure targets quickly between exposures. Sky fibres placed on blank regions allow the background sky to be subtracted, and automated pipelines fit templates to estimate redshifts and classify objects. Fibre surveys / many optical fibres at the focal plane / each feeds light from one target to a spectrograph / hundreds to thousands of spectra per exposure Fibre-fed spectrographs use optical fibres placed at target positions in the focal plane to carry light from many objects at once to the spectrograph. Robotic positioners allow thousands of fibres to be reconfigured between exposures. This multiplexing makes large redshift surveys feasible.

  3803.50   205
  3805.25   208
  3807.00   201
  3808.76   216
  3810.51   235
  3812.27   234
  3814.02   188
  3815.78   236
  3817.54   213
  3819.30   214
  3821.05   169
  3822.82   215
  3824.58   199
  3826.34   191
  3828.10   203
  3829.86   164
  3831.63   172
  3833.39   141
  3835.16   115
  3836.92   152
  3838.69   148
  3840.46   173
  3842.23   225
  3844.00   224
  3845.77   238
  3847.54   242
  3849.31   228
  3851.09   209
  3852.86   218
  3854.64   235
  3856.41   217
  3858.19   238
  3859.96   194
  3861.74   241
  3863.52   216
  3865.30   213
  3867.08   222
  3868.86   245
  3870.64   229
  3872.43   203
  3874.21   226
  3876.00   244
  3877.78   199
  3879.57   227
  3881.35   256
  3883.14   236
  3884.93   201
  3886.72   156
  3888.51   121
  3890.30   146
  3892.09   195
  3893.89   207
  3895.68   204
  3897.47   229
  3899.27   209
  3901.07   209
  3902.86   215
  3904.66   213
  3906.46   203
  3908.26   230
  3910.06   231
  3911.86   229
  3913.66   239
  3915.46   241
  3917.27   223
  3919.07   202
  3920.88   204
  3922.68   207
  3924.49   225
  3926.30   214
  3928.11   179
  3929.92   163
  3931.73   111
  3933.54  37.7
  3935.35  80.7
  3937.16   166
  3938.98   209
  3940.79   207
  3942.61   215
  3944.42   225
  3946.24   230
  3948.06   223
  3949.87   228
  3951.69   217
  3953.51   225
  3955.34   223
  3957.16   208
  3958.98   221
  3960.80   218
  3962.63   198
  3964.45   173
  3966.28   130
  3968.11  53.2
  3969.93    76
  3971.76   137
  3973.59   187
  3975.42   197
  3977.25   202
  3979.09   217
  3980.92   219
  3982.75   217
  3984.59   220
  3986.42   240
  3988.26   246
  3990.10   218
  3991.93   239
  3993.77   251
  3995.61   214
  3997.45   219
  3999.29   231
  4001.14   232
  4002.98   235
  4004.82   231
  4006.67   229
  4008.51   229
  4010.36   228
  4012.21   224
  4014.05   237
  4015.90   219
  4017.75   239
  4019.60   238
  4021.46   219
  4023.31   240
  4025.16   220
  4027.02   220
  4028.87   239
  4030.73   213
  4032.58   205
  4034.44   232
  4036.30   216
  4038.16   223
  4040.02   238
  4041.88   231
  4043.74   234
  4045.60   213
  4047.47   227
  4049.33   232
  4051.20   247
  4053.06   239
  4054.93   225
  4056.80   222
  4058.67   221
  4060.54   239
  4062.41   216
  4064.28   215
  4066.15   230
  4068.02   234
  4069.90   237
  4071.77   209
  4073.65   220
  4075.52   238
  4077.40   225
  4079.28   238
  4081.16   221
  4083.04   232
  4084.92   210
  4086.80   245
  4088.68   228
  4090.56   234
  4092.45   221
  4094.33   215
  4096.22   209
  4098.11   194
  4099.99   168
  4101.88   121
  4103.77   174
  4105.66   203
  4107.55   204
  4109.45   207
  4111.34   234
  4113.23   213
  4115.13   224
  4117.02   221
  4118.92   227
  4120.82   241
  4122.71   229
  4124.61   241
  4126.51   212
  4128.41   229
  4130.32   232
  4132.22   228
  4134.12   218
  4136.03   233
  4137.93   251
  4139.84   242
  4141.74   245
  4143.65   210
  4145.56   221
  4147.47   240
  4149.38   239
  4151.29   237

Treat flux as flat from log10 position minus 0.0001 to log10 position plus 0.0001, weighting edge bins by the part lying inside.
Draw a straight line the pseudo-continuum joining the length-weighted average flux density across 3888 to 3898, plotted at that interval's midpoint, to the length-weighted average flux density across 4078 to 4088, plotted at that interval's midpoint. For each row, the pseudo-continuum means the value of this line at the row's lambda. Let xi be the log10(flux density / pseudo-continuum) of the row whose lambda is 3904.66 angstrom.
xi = 0.06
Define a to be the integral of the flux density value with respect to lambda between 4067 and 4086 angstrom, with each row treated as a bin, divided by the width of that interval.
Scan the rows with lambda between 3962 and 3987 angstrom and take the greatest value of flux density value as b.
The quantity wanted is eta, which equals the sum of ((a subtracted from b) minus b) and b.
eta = 13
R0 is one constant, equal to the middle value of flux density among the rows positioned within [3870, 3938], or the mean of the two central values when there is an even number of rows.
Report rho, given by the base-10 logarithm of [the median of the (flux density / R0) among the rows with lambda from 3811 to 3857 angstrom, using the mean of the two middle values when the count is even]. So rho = 0.006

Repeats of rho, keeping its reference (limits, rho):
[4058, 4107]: 0.026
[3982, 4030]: 0.044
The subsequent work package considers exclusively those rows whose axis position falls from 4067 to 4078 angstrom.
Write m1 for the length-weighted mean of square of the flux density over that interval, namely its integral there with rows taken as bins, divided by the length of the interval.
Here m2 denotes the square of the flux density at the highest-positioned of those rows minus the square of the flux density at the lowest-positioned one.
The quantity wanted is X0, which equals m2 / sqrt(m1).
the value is -18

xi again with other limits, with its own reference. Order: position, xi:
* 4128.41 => -0.02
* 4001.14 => 0.04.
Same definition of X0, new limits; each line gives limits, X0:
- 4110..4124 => -10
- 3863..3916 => 53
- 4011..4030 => 30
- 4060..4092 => -10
